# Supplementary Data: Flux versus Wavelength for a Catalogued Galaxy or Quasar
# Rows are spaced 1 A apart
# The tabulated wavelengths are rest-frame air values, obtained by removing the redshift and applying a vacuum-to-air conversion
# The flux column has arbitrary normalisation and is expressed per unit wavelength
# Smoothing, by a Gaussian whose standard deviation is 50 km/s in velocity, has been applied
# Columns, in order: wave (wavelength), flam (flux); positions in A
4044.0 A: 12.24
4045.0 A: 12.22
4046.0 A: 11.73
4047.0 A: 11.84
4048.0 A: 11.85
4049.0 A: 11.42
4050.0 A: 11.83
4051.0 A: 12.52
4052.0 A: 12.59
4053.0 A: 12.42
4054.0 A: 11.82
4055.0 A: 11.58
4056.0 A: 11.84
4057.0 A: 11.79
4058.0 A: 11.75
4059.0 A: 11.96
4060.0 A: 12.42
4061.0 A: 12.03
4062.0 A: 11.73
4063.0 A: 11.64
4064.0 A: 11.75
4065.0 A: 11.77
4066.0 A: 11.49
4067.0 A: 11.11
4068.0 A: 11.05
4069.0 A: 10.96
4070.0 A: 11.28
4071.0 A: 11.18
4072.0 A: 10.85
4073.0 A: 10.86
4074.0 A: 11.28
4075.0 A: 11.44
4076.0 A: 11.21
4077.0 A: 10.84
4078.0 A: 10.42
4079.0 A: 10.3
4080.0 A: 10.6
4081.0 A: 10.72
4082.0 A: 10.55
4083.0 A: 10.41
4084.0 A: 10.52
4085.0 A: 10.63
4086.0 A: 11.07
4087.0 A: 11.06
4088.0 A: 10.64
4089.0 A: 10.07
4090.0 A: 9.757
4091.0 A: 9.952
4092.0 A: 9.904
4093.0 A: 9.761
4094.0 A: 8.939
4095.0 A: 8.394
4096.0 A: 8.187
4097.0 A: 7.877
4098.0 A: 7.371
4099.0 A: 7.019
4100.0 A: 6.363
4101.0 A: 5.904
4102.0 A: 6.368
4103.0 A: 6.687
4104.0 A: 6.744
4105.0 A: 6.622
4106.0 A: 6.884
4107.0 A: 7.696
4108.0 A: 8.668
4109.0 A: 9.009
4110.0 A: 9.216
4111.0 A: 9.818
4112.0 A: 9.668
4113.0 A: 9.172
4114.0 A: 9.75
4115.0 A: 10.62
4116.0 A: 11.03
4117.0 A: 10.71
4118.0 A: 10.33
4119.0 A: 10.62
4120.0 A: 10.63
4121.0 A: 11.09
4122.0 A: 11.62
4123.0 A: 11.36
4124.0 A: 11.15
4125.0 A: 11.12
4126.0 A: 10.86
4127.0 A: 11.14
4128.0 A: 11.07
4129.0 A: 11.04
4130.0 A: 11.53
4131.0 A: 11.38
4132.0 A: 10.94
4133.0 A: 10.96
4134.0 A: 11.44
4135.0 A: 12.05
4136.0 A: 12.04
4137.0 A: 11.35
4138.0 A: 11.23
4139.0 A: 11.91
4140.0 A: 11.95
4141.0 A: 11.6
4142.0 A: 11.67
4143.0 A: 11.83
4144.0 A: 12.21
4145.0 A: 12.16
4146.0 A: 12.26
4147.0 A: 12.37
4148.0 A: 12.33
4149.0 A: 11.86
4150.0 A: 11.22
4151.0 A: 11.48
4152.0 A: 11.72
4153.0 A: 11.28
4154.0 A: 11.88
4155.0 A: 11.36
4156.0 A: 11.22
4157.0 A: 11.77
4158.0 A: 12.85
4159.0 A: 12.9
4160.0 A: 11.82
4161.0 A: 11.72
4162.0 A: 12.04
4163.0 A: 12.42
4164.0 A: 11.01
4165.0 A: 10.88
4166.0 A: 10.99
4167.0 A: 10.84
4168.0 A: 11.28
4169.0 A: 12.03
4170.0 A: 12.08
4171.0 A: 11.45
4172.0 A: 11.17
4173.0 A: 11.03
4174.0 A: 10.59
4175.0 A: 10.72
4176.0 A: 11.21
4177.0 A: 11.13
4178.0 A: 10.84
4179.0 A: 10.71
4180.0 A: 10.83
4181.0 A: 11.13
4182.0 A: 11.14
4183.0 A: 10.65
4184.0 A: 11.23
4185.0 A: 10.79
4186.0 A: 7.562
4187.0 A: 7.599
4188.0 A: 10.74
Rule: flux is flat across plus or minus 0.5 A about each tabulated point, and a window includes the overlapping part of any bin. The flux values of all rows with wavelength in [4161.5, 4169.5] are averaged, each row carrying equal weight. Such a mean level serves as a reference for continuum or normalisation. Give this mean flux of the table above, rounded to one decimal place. 11.4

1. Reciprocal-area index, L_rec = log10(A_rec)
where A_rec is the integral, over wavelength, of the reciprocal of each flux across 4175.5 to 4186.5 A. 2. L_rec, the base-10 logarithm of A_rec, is 0.02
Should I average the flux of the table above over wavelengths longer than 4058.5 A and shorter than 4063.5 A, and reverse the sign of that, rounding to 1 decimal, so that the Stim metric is -12.0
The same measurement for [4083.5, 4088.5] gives -10.8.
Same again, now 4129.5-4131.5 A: -11.5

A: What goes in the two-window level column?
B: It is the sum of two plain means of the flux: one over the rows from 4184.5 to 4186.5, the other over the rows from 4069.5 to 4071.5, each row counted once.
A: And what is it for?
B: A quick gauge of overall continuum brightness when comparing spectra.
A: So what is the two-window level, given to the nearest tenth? 20.4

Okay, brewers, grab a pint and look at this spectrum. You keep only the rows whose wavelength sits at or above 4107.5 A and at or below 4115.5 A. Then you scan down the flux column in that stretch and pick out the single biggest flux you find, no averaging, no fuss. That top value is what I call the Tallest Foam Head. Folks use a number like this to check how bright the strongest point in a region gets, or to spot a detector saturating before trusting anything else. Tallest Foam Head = 10.62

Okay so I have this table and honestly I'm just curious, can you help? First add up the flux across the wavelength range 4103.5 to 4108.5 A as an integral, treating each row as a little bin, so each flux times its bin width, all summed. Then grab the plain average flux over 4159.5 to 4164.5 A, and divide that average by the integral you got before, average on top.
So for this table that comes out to 0.32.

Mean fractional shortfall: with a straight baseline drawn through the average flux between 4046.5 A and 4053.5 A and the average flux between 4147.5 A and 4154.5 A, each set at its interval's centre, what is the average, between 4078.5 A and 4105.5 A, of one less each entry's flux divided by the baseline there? 0.25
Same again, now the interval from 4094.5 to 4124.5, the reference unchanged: 0.25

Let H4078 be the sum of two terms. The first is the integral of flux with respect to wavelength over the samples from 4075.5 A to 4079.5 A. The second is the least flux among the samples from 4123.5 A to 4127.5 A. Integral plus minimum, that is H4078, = 54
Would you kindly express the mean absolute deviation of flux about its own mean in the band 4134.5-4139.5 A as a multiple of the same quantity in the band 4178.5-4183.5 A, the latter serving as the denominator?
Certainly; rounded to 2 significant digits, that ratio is 1.8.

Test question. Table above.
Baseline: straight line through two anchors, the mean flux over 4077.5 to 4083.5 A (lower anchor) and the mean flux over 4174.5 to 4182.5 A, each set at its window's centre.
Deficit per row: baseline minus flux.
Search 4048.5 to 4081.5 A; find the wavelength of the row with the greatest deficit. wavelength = 4079.0 A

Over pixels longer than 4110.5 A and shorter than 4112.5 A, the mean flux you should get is 9.7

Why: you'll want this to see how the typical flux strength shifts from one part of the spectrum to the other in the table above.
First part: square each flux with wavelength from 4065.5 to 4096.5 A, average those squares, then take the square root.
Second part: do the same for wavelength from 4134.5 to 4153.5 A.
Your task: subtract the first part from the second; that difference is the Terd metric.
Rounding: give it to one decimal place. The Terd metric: 1.3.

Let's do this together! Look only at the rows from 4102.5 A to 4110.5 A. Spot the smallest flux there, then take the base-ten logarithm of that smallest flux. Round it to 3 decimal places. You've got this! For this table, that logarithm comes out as 0.821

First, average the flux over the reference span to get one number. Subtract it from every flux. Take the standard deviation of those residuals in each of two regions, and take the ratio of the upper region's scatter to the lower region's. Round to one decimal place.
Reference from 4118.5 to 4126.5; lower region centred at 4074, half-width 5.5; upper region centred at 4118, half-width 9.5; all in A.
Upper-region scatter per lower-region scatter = 2.2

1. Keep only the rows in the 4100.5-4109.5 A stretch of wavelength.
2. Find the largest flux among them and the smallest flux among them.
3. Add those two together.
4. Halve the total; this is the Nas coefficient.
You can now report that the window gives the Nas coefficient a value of 7.5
